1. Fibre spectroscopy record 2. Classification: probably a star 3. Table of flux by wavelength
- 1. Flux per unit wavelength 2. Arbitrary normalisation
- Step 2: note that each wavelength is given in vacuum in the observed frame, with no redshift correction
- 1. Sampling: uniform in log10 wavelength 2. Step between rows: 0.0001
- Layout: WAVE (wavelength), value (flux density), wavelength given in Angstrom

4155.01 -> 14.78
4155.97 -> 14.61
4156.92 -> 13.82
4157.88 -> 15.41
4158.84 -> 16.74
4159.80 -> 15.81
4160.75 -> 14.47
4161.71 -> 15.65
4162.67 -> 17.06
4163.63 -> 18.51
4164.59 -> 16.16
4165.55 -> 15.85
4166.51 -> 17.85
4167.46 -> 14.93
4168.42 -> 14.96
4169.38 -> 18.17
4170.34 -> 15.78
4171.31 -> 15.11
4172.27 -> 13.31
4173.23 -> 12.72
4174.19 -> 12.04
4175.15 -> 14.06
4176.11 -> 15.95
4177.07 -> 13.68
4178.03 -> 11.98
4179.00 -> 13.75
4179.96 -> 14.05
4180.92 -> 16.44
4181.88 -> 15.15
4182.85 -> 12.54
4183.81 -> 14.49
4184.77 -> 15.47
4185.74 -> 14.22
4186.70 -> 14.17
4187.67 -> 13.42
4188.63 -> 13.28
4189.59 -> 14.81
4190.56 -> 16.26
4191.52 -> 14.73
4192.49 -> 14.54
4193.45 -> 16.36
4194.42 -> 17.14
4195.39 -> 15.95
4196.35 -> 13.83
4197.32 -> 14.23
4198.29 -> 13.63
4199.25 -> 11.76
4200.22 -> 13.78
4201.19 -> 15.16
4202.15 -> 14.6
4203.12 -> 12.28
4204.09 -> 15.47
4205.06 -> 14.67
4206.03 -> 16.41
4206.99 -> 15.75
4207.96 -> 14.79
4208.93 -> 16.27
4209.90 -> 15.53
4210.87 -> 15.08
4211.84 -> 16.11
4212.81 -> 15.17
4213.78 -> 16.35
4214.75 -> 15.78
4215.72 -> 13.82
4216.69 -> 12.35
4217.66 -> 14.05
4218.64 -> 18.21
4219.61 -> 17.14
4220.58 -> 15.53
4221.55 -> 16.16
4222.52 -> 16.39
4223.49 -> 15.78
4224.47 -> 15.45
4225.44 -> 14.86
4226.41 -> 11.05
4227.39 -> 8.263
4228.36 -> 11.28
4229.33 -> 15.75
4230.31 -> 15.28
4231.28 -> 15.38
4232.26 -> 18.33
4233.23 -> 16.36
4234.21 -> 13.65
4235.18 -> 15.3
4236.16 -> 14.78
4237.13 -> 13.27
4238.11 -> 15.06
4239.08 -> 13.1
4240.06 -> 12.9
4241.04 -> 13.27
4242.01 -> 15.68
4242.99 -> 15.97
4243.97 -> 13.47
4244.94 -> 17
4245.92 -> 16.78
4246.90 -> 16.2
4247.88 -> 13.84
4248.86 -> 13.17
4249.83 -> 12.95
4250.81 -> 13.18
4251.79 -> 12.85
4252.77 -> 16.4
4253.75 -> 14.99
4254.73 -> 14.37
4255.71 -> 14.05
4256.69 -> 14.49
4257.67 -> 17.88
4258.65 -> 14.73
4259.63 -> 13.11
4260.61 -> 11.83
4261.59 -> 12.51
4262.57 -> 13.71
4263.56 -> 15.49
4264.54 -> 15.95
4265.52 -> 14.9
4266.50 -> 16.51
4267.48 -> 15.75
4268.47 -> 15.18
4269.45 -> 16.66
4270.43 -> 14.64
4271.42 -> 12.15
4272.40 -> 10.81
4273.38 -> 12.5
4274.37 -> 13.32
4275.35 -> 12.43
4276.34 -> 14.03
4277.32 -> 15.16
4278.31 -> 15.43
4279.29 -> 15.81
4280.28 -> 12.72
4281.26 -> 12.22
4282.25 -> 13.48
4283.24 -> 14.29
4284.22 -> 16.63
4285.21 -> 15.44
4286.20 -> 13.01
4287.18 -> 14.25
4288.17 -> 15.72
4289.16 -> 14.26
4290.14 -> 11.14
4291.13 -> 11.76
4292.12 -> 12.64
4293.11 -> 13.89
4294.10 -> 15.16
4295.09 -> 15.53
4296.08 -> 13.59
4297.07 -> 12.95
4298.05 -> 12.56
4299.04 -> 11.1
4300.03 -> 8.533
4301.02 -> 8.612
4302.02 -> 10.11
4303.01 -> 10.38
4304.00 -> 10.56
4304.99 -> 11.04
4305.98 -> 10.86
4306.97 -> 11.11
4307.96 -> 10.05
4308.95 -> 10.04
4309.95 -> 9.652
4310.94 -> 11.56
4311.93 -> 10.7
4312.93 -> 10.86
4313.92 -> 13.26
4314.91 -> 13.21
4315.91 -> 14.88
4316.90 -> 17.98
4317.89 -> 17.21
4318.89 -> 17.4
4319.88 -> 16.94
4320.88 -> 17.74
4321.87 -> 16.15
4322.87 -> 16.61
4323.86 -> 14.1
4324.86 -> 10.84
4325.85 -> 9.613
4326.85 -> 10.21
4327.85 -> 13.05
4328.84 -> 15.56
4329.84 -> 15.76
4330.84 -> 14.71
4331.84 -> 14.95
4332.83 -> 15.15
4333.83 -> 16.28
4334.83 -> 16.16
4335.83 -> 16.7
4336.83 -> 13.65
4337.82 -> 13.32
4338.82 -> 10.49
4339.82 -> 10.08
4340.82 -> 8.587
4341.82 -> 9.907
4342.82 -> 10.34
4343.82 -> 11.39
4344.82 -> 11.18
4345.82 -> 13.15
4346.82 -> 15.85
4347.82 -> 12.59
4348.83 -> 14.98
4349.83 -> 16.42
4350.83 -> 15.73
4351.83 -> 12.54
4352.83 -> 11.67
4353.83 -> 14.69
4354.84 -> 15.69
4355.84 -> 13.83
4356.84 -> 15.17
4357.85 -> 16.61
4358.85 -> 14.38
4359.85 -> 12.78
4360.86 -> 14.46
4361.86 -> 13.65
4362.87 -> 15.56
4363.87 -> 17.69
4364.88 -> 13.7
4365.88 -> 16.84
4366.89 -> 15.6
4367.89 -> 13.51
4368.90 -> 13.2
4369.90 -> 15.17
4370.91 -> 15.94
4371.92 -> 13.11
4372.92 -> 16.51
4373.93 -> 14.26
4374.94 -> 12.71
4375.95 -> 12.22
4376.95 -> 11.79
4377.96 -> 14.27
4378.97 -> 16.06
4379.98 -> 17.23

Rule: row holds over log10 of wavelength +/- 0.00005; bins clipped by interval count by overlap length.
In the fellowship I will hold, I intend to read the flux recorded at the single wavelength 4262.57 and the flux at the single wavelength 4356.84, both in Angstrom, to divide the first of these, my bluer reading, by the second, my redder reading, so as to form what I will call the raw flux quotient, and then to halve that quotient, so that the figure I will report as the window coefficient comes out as 0.45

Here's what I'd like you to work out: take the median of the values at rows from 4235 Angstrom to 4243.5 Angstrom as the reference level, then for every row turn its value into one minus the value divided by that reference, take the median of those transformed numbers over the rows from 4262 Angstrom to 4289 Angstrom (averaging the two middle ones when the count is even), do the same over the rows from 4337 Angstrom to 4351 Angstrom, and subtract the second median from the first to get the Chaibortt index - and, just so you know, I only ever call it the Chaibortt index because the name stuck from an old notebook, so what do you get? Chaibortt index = -0.18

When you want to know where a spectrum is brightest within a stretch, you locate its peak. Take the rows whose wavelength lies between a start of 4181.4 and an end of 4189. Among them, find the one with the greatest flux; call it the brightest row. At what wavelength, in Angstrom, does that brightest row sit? 4184.77 Angstrom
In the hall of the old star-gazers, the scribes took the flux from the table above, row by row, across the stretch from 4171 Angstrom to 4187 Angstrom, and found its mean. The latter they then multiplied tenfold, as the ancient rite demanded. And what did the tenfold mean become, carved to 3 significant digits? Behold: 141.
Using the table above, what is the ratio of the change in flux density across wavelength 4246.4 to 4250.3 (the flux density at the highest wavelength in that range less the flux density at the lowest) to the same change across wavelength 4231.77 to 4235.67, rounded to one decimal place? 1.1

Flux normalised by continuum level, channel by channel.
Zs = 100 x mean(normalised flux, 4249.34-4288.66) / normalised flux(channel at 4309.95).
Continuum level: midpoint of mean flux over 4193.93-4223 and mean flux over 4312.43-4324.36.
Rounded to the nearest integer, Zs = 148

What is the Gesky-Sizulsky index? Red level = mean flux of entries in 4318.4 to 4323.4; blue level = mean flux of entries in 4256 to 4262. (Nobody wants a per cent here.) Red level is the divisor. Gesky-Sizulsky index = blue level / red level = 0.83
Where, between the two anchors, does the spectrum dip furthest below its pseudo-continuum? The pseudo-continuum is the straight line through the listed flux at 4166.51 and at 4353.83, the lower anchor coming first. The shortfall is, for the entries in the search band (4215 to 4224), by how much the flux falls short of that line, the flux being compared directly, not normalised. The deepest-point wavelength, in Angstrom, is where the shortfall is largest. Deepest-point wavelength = 4216.69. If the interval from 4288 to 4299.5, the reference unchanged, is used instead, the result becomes 4290.14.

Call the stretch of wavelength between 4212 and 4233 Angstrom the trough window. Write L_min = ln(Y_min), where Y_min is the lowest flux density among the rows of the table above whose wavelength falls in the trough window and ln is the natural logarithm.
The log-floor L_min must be 2.1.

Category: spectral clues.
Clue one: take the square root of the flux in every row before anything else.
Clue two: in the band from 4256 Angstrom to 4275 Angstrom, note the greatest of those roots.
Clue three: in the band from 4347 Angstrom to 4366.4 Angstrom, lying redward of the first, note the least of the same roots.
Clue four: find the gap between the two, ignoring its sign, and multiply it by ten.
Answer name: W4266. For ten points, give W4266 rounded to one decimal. 8.1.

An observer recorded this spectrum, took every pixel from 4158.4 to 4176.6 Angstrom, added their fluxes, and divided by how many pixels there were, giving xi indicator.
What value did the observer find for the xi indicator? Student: 15.5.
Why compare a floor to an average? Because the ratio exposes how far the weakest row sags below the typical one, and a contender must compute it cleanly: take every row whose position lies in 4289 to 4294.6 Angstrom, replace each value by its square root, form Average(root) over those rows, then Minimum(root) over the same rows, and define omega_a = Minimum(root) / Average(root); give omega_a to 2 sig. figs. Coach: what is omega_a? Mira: 0.92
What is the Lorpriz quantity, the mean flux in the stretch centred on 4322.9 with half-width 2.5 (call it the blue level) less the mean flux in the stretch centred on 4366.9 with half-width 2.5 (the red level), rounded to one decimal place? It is 0.5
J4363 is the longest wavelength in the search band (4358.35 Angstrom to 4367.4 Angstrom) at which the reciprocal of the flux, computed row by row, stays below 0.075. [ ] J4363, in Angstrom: 4366.89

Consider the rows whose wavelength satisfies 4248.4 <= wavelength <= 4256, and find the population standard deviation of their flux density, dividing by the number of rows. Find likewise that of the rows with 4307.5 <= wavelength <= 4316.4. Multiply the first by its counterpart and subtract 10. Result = -8.03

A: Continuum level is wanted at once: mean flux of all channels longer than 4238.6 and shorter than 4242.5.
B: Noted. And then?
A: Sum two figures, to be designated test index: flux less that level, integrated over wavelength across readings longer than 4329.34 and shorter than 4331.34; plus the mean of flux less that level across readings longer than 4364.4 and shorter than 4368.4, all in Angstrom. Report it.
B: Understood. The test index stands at 4.2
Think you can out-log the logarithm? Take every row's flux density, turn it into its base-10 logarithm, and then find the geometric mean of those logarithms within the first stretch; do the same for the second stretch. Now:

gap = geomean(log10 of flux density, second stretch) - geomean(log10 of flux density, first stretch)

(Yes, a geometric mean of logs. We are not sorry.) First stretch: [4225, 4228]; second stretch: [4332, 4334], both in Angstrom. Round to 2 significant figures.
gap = 0.16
